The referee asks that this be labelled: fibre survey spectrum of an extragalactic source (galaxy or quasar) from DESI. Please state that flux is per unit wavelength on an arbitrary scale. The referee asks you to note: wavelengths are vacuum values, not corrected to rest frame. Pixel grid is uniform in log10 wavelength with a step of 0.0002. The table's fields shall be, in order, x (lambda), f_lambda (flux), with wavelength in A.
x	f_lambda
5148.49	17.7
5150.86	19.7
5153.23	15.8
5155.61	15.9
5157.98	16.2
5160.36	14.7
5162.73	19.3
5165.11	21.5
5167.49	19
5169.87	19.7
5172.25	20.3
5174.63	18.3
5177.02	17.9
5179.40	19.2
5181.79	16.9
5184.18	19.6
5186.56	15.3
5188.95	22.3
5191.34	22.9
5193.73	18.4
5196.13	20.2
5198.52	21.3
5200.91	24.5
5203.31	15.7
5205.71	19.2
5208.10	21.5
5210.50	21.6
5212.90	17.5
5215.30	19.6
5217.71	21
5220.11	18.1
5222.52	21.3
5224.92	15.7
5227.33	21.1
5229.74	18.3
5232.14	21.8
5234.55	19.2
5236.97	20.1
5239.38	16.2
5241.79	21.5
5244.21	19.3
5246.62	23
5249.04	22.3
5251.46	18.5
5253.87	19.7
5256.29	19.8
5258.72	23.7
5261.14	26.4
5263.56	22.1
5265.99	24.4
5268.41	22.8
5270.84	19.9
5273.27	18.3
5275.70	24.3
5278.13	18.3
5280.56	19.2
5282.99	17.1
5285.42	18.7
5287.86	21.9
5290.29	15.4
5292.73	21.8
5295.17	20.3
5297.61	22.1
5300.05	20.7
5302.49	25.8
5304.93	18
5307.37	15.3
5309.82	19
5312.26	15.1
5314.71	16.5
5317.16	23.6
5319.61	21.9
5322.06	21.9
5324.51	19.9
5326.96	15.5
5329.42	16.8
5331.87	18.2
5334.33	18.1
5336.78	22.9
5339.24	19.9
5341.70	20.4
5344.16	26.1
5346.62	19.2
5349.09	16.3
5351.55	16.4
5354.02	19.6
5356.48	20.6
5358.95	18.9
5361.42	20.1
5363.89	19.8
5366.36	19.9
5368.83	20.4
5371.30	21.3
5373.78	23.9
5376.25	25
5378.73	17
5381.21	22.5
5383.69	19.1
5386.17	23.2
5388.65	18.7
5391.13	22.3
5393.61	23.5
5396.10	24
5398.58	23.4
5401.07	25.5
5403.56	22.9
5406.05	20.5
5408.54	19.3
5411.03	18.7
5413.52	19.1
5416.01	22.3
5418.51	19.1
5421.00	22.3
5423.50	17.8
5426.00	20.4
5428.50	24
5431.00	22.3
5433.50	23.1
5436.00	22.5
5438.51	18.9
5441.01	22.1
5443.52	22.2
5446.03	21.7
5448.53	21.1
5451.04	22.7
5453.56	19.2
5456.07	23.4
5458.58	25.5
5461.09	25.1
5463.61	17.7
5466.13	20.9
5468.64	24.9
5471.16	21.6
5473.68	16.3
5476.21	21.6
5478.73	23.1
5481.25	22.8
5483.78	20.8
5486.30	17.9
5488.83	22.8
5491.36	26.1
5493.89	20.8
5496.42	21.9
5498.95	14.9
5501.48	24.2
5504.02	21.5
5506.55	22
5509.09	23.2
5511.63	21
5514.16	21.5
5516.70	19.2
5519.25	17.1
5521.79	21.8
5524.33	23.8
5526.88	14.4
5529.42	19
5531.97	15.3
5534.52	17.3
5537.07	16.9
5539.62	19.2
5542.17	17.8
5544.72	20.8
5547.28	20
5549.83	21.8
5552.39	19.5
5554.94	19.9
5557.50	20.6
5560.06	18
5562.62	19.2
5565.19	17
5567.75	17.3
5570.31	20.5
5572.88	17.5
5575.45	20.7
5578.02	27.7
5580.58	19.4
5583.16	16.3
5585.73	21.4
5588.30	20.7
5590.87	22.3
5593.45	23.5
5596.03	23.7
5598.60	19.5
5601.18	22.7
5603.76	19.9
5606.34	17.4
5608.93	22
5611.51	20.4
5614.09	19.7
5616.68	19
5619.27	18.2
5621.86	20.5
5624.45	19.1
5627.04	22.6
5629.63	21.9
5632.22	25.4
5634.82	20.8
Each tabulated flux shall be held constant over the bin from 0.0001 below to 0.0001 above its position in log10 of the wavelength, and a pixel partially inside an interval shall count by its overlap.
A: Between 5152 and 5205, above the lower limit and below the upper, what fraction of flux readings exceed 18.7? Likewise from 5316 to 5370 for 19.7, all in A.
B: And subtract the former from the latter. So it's 0.05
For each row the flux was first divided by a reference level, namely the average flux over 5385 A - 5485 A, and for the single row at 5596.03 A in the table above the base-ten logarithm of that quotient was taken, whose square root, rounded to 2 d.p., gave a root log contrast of 0.20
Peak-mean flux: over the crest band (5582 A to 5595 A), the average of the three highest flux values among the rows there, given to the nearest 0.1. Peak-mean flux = 22.4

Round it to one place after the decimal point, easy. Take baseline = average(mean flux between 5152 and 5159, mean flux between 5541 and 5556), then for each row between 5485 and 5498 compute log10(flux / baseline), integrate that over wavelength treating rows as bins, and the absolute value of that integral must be 1.0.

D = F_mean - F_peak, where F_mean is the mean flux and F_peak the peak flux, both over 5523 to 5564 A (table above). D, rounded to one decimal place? -4.8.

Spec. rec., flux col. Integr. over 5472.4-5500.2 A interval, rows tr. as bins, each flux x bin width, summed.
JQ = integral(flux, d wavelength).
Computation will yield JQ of 579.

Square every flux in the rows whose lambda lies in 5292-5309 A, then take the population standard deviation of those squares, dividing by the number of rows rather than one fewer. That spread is 126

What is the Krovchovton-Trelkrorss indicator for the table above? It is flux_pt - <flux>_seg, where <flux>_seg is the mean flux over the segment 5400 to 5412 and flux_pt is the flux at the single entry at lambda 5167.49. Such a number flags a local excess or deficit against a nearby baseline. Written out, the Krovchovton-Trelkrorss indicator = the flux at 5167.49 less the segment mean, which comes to -2.4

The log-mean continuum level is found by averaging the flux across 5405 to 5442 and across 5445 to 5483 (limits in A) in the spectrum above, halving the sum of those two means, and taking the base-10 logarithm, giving 1.33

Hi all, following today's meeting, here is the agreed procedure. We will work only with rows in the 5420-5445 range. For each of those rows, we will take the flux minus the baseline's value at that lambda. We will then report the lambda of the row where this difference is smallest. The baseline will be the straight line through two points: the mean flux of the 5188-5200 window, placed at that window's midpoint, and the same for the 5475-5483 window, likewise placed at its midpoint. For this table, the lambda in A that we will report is 5423.50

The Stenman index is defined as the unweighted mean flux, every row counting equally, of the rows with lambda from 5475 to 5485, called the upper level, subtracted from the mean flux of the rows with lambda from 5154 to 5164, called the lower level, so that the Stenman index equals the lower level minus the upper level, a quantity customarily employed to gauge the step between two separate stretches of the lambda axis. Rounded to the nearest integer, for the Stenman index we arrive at -6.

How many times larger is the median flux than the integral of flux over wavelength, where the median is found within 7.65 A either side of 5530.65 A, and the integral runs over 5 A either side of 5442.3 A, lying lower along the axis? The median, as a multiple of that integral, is 0.080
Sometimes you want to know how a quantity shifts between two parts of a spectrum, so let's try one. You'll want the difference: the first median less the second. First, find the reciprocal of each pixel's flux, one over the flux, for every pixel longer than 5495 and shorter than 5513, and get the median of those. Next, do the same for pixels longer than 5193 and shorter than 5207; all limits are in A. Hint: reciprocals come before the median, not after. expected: -0.0051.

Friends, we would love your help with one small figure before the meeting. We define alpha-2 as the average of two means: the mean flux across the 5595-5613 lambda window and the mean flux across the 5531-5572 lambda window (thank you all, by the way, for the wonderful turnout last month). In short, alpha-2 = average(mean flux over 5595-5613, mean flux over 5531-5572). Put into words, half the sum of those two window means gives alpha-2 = 19.8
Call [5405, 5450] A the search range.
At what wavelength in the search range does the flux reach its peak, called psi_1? 5428.50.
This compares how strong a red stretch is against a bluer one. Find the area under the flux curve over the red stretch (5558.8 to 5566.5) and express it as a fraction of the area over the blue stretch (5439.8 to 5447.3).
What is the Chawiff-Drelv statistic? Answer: 0.84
